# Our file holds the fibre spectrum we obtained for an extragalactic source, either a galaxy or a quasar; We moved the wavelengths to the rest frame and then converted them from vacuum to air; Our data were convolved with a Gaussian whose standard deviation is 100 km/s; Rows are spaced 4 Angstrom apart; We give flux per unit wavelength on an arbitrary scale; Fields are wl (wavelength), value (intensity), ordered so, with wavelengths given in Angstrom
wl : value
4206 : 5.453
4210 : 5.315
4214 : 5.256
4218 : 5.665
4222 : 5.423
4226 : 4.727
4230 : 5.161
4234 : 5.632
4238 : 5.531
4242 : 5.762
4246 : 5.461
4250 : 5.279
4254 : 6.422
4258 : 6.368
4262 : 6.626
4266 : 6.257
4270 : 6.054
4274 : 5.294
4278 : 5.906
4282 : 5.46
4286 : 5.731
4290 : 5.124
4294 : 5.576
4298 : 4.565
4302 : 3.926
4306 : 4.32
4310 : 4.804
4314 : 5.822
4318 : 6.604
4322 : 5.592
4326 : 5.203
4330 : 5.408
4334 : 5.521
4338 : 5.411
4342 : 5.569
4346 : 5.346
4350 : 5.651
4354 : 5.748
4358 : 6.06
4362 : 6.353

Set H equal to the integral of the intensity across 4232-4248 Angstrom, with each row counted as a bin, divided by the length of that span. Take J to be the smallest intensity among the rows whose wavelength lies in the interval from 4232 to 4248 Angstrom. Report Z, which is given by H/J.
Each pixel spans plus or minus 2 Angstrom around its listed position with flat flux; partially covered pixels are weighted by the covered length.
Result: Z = 1.02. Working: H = 5.6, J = 5.461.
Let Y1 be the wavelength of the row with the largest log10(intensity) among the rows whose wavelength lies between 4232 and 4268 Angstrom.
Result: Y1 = 4262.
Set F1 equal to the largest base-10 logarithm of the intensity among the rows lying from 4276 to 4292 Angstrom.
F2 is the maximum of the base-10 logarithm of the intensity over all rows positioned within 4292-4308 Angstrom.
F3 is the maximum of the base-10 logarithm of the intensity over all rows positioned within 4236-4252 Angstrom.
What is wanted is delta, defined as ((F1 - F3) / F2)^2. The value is 0.000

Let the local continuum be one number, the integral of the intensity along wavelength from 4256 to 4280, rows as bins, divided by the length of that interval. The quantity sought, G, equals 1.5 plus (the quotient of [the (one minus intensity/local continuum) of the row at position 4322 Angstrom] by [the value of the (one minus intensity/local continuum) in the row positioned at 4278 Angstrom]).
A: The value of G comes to 4.3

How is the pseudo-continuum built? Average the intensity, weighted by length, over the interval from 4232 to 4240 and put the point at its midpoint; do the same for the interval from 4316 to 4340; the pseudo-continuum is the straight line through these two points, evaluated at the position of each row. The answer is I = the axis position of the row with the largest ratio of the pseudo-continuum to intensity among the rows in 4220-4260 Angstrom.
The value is 4226 Angstrom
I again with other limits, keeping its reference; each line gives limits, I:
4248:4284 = 4250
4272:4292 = 4290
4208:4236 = 4226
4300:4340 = 4302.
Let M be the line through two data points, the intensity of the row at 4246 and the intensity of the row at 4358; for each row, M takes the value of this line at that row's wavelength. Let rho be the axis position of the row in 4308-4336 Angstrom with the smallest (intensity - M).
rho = 4310 Angstrom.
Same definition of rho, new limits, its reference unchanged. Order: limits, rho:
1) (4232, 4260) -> 4250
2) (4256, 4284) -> 4274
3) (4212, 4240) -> 4226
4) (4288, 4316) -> 4302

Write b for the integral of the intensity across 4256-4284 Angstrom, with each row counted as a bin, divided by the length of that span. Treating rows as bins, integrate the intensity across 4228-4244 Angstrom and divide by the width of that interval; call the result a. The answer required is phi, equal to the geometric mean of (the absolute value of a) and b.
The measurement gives 5.75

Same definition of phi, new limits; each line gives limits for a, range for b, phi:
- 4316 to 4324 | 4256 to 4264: 6.29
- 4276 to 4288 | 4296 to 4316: 5.17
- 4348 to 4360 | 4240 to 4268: 5.92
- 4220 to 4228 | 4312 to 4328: 5.43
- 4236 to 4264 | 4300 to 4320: 5.49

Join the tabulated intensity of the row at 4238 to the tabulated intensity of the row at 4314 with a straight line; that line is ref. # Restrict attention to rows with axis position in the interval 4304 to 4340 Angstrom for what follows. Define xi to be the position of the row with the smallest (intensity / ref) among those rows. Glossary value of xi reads 4306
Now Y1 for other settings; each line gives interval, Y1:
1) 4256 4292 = 4262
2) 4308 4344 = 4318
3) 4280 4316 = 4314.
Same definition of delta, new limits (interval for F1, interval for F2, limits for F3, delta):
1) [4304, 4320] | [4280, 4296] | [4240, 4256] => 0.000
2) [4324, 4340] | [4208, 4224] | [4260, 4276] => 0.011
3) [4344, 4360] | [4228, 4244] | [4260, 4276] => 0.003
